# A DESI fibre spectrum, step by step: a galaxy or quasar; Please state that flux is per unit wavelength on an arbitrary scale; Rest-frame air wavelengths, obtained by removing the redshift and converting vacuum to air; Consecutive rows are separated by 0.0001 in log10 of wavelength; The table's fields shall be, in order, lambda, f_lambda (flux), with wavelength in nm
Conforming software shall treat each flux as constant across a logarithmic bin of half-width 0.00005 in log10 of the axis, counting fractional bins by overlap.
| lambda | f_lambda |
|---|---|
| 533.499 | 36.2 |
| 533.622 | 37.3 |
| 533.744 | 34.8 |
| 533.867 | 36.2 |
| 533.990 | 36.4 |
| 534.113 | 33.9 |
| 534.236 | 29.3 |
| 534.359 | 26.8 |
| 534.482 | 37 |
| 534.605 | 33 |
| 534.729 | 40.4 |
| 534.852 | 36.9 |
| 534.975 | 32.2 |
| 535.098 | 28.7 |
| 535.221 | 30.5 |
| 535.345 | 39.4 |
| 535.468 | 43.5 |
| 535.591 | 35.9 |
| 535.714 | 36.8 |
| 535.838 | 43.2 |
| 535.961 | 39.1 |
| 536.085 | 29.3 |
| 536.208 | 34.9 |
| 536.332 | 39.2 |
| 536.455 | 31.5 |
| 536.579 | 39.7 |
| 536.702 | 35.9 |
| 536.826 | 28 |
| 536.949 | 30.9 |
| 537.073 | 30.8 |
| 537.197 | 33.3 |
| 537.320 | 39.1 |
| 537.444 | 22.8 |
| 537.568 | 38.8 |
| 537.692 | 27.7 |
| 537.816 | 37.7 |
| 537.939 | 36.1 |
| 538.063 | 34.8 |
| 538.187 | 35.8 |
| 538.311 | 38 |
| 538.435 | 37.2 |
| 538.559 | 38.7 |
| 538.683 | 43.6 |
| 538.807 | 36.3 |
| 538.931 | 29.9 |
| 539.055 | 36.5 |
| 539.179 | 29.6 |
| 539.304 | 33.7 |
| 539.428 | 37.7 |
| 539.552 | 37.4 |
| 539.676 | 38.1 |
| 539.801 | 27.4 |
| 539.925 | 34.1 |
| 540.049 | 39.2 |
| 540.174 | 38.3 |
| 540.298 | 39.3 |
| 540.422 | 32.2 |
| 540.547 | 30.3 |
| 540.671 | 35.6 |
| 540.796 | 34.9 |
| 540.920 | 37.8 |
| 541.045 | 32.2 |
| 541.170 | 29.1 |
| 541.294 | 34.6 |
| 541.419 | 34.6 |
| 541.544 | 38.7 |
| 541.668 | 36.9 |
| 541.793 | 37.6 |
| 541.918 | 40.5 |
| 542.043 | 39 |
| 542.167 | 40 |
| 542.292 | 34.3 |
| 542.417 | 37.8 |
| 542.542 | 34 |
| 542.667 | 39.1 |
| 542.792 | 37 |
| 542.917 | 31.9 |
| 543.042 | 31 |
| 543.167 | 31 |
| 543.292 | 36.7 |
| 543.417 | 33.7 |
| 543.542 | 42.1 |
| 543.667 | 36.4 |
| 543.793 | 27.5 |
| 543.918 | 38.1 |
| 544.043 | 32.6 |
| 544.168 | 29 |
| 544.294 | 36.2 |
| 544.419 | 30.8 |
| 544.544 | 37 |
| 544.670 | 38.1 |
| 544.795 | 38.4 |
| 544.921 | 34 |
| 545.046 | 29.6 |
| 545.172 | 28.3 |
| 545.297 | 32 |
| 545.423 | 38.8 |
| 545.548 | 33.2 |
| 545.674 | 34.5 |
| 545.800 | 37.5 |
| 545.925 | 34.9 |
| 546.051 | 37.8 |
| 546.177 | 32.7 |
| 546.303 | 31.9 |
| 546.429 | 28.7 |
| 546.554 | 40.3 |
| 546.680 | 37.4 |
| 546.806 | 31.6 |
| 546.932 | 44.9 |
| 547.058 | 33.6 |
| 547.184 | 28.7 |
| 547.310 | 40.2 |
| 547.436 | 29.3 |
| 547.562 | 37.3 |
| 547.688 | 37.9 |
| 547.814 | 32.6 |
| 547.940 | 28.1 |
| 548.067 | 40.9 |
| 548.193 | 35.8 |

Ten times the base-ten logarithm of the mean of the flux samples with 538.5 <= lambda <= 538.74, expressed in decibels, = 16.14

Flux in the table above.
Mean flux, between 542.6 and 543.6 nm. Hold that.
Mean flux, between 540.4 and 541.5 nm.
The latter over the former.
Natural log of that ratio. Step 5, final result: -0.05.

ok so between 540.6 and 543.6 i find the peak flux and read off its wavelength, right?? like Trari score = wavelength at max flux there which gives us 543.542 nm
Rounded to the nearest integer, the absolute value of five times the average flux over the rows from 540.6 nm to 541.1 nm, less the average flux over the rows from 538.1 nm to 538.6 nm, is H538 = 138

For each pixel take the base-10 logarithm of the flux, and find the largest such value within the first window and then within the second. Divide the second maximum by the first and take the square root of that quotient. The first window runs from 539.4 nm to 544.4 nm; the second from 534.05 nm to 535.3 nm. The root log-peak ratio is 0.994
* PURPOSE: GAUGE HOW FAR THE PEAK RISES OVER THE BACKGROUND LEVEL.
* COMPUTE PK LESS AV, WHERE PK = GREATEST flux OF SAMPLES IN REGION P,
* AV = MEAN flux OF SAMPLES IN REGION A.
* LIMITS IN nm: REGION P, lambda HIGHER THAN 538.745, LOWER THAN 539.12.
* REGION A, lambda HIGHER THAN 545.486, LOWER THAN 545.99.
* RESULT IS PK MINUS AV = 1.5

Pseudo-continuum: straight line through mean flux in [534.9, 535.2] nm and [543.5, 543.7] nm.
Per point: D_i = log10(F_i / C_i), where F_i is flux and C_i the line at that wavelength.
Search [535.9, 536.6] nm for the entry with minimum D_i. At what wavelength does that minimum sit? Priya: 536.085 nm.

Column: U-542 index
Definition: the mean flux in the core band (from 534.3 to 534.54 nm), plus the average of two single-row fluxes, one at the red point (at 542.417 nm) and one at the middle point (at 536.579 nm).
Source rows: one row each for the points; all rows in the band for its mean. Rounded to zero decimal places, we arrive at 71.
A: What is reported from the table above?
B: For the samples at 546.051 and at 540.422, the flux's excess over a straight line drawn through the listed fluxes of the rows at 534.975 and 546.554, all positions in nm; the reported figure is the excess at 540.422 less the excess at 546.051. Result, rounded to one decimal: -1.7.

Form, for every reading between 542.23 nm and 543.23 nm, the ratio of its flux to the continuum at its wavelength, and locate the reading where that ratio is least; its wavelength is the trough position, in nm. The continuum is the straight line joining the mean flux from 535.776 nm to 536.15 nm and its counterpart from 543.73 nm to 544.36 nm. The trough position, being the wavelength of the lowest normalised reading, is 543.042 nm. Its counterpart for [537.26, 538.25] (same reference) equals 537.444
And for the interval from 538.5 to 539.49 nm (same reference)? 539.179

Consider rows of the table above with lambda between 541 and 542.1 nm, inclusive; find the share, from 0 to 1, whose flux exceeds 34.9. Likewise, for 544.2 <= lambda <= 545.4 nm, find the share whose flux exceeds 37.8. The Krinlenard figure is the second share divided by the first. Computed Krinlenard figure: 0.40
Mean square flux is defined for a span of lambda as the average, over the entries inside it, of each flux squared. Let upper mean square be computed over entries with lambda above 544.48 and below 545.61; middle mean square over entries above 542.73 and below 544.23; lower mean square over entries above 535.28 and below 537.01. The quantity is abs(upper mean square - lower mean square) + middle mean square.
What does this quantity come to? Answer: 1306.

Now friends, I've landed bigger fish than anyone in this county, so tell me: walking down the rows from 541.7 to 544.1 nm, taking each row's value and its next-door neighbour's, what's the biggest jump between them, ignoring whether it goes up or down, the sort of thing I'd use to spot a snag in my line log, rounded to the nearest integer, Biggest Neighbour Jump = 11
